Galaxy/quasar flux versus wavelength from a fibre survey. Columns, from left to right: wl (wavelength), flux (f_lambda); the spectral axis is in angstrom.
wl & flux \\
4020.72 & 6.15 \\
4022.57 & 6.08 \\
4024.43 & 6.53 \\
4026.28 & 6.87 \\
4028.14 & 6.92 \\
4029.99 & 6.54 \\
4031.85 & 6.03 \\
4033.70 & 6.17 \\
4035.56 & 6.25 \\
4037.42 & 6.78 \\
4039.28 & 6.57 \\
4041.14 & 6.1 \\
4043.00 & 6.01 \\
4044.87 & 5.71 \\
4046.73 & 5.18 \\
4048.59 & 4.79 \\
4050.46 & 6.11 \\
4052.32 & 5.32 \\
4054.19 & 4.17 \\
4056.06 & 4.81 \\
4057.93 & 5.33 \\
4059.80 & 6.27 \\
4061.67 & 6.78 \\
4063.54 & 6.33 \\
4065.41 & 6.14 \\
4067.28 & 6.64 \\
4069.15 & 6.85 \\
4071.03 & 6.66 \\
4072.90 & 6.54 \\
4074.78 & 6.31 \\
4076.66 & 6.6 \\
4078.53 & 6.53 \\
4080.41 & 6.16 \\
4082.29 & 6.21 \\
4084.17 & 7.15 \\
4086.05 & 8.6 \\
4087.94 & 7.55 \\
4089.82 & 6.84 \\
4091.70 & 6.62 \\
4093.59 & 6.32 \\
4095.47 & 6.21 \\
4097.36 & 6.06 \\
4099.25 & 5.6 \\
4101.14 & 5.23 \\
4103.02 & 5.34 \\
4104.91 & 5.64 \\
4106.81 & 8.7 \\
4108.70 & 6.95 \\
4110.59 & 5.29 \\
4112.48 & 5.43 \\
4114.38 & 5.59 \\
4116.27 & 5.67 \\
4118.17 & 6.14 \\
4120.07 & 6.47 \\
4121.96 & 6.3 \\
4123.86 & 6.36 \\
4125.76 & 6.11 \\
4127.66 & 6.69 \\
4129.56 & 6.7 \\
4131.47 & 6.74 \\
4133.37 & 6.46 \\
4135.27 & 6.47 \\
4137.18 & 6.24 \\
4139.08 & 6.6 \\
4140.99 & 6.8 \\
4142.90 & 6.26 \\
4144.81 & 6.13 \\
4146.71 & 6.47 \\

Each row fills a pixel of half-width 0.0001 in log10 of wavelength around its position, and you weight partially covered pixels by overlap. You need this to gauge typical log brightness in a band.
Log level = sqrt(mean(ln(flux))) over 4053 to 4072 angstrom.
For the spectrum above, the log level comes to 1.33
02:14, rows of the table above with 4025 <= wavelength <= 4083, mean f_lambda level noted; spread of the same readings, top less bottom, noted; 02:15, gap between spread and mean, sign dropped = 3.37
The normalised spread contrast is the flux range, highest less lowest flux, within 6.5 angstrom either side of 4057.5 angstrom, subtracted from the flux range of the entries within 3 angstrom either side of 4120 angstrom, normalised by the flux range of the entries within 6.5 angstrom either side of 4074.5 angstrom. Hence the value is -3.3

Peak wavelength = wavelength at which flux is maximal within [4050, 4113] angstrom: 4106.81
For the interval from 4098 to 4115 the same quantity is 4106.81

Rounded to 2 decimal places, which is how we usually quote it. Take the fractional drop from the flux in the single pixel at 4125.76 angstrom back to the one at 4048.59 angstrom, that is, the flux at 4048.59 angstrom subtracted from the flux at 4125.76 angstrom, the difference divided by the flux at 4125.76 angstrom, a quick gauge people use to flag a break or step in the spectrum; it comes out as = 0.22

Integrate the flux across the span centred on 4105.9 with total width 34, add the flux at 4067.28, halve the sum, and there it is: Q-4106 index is 108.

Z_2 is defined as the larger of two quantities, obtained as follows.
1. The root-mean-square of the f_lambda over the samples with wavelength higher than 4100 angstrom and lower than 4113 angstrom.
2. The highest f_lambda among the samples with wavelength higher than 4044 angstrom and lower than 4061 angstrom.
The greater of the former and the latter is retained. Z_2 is 6.27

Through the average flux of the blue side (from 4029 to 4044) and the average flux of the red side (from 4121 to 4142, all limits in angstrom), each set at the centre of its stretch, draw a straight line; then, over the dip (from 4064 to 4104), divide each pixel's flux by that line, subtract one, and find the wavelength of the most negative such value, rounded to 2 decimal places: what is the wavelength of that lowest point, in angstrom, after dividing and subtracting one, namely 4101.14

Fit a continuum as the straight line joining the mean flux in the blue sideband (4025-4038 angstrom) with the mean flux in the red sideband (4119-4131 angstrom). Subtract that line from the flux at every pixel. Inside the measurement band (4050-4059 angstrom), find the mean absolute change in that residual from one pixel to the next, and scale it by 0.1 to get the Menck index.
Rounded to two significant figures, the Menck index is 0.078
